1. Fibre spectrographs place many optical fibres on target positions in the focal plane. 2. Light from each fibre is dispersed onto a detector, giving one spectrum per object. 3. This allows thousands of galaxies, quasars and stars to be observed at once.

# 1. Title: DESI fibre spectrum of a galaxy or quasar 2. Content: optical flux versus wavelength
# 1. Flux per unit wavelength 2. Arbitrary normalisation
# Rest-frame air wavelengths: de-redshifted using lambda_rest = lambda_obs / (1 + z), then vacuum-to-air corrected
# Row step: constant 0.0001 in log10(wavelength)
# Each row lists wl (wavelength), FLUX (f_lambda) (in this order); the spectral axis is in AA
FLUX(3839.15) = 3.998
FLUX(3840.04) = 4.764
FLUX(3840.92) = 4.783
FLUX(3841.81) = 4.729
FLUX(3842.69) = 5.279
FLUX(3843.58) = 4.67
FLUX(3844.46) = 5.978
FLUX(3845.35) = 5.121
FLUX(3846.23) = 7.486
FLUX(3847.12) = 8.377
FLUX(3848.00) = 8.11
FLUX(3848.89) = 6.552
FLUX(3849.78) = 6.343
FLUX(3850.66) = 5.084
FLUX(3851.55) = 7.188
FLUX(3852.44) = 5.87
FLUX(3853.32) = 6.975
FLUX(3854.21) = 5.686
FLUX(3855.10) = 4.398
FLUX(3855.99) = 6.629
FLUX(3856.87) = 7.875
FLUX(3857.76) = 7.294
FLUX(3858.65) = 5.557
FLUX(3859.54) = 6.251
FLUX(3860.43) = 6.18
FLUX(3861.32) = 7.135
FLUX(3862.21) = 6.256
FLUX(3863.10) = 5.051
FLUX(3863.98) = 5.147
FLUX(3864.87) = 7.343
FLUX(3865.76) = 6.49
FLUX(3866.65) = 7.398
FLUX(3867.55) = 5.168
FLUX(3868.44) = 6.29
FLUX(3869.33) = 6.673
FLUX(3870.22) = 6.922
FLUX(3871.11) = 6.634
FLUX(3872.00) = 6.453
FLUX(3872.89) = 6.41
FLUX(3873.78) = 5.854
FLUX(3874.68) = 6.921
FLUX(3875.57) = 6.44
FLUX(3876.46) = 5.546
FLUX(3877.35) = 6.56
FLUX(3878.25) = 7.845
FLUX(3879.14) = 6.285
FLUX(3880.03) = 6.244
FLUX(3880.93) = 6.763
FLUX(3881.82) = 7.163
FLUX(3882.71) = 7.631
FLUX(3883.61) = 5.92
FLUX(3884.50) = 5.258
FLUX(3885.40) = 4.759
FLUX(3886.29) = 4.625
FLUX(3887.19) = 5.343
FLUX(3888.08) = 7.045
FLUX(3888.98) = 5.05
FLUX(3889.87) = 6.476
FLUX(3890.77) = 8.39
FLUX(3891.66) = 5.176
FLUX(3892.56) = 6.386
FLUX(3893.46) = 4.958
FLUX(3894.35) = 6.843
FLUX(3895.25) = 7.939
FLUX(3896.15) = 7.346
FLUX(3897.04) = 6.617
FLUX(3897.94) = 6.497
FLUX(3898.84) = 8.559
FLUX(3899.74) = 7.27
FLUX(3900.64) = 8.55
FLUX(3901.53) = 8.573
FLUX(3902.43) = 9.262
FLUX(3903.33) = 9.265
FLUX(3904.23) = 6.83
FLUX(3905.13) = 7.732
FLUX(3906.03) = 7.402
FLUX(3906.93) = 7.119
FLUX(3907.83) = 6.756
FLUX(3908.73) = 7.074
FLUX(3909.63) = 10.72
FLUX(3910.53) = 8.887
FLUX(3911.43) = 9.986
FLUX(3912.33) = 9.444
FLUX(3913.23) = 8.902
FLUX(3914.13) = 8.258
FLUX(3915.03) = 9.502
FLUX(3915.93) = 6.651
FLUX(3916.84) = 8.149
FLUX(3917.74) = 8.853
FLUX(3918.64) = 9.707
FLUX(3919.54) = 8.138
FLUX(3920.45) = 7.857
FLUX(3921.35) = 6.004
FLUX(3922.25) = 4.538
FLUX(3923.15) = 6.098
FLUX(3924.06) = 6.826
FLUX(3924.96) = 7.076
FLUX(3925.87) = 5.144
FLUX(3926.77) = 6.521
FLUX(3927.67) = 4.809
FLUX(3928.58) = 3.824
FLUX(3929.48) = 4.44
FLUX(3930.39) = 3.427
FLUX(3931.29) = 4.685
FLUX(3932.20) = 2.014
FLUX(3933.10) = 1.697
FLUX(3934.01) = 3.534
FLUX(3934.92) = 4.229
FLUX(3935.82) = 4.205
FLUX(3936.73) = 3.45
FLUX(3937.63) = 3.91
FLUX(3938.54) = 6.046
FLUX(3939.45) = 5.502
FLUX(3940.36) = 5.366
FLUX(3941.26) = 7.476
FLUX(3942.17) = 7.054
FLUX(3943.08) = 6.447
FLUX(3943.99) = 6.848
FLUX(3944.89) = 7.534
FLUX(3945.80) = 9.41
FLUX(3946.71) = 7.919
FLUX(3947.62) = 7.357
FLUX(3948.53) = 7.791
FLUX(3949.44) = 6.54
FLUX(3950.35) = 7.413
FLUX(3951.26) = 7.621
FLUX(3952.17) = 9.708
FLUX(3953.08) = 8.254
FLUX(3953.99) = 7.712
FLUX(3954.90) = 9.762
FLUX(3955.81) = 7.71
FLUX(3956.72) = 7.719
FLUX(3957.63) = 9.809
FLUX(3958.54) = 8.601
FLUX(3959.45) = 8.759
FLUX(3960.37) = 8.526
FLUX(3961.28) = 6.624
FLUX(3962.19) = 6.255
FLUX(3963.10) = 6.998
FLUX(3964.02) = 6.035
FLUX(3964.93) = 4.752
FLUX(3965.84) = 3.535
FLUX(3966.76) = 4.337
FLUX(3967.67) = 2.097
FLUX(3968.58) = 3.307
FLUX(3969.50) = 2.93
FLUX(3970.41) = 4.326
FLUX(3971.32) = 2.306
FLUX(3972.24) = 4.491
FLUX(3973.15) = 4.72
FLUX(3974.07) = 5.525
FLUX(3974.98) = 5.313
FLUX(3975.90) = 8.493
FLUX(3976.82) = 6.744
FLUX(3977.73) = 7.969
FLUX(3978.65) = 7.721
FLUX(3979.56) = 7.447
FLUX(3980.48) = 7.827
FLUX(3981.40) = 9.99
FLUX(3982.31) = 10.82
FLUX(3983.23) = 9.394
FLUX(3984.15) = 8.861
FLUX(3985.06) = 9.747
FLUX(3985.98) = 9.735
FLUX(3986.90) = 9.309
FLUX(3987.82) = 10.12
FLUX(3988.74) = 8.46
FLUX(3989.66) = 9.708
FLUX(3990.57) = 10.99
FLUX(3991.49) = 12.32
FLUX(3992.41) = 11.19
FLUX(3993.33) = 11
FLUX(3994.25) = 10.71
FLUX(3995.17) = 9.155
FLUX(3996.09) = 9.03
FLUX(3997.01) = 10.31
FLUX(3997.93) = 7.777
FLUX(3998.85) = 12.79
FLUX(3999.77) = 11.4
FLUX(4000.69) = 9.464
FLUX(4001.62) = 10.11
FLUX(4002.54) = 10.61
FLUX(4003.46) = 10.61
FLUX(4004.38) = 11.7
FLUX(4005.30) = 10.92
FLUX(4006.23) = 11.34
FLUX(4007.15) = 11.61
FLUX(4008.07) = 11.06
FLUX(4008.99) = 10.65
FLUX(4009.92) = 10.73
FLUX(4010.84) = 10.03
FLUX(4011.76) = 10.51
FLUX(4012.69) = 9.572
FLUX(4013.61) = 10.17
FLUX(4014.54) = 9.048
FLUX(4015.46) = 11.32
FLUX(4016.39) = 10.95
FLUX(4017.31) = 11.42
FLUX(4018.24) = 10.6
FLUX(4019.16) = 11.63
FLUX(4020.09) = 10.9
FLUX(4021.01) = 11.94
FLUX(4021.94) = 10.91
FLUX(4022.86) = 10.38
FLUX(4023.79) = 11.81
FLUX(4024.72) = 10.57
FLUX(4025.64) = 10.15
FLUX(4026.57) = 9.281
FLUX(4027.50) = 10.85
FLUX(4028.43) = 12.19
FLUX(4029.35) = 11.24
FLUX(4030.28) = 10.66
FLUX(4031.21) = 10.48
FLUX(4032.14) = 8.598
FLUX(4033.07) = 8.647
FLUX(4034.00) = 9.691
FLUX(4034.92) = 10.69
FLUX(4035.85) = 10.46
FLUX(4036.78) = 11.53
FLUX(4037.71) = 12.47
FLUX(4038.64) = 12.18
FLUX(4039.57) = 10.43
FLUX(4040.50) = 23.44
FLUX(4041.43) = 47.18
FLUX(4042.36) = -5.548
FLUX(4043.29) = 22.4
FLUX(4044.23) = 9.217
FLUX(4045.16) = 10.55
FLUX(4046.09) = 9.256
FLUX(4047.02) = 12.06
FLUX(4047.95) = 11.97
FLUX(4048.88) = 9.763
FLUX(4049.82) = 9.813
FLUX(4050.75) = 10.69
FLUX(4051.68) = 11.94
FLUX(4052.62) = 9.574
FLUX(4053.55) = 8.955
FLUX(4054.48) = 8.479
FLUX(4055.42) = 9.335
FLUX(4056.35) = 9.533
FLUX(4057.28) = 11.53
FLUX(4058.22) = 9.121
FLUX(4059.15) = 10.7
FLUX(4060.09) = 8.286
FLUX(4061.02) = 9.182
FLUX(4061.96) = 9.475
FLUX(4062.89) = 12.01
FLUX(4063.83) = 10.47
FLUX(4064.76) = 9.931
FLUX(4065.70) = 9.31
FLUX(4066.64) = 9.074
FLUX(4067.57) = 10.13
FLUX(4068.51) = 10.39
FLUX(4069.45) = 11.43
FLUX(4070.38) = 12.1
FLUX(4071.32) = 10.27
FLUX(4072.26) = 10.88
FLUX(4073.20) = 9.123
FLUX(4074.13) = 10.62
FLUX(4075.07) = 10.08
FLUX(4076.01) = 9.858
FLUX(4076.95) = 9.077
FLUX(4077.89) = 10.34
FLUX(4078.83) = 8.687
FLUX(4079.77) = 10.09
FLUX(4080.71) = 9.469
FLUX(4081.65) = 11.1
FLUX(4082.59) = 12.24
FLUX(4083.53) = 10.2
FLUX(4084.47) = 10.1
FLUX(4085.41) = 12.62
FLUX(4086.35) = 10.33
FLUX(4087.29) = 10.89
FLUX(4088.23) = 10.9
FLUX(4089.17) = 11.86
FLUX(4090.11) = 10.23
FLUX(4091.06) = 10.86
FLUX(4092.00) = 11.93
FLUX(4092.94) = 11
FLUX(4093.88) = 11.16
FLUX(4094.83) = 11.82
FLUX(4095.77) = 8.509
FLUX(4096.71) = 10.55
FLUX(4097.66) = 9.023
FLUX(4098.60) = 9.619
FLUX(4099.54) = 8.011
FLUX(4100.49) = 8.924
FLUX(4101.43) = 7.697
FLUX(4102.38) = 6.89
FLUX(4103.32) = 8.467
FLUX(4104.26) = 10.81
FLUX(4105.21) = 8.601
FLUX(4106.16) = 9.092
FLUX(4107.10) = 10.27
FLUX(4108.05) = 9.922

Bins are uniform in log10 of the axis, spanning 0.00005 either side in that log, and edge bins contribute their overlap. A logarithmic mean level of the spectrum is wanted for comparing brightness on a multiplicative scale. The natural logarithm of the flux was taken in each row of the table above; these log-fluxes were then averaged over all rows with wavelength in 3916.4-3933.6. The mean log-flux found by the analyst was 1.66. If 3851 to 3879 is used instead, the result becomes 1.85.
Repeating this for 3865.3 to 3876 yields 1.86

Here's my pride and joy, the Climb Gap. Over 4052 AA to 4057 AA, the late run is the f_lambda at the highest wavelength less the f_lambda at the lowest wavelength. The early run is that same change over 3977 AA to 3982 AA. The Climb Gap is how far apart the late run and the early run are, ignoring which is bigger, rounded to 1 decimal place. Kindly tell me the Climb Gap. 2.1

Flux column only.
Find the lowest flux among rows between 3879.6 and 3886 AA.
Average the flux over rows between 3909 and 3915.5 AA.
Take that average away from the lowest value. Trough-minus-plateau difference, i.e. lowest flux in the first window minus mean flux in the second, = -5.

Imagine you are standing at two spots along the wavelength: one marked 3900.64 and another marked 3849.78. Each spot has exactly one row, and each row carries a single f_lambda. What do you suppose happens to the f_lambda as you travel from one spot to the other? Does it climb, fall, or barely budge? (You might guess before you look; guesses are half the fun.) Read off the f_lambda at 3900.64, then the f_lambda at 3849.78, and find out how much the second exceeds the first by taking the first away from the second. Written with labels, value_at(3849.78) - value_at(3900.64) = -2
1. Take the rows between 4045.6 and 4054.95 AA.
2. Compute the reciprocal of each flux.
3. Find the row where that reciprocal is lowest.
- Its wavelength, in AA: 4047.02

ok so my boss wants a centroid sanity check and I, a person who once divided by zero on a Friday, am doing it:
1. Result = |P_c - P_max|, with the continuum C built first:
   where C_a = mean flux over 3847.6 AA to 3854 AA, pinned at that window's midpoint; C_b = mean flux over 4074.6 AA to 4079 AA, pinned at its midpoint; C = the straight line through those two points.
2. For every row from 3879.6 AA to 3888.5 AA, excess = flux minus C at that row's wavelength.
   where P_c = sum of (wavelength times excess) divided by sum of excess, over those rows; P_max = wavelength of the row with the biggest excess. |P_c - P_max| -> 2.6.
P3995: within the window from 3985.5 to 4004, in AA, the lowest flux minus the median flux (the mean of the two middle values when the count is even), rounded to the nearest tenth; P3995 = -2.4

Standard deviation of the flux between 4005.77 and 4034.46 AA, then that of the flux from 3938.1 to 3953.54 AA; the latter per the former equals 1.3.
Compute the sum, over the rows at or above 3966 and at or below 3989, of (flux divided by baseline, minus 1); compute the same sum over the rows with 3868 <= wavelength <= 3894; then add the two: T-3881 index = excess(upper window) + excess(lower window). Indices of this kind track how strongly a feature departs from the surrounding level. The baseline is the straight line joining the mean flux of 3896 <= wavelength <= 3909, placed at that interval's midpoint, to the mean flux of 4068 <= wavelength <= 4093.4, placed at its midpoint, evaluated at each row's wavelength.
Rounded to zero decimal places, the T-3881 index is -10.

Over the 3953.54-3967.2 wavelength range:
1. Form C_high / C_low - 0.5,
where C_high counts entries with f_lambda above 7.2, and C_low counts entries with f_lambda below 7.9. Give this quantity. 0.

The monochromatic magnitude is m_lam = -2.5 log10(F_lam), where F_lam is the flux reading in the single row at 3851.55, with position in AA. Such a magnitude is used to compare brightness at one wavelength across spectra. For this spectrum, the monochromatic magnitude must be -2.14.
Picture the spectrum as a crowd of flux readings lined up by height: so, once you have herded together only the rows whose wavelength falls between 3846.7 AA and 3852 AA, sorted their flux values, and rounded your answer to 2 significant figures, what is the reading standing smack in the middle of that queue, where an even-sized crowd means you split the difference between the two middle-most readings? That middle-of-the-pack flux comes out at 6.9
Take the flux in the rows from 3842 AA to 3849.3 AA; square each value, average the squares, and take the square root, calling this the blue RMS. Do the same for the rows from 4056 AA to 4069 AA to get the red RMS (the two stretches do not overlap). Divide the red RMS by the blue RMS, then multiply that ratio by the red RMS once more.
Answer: 15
